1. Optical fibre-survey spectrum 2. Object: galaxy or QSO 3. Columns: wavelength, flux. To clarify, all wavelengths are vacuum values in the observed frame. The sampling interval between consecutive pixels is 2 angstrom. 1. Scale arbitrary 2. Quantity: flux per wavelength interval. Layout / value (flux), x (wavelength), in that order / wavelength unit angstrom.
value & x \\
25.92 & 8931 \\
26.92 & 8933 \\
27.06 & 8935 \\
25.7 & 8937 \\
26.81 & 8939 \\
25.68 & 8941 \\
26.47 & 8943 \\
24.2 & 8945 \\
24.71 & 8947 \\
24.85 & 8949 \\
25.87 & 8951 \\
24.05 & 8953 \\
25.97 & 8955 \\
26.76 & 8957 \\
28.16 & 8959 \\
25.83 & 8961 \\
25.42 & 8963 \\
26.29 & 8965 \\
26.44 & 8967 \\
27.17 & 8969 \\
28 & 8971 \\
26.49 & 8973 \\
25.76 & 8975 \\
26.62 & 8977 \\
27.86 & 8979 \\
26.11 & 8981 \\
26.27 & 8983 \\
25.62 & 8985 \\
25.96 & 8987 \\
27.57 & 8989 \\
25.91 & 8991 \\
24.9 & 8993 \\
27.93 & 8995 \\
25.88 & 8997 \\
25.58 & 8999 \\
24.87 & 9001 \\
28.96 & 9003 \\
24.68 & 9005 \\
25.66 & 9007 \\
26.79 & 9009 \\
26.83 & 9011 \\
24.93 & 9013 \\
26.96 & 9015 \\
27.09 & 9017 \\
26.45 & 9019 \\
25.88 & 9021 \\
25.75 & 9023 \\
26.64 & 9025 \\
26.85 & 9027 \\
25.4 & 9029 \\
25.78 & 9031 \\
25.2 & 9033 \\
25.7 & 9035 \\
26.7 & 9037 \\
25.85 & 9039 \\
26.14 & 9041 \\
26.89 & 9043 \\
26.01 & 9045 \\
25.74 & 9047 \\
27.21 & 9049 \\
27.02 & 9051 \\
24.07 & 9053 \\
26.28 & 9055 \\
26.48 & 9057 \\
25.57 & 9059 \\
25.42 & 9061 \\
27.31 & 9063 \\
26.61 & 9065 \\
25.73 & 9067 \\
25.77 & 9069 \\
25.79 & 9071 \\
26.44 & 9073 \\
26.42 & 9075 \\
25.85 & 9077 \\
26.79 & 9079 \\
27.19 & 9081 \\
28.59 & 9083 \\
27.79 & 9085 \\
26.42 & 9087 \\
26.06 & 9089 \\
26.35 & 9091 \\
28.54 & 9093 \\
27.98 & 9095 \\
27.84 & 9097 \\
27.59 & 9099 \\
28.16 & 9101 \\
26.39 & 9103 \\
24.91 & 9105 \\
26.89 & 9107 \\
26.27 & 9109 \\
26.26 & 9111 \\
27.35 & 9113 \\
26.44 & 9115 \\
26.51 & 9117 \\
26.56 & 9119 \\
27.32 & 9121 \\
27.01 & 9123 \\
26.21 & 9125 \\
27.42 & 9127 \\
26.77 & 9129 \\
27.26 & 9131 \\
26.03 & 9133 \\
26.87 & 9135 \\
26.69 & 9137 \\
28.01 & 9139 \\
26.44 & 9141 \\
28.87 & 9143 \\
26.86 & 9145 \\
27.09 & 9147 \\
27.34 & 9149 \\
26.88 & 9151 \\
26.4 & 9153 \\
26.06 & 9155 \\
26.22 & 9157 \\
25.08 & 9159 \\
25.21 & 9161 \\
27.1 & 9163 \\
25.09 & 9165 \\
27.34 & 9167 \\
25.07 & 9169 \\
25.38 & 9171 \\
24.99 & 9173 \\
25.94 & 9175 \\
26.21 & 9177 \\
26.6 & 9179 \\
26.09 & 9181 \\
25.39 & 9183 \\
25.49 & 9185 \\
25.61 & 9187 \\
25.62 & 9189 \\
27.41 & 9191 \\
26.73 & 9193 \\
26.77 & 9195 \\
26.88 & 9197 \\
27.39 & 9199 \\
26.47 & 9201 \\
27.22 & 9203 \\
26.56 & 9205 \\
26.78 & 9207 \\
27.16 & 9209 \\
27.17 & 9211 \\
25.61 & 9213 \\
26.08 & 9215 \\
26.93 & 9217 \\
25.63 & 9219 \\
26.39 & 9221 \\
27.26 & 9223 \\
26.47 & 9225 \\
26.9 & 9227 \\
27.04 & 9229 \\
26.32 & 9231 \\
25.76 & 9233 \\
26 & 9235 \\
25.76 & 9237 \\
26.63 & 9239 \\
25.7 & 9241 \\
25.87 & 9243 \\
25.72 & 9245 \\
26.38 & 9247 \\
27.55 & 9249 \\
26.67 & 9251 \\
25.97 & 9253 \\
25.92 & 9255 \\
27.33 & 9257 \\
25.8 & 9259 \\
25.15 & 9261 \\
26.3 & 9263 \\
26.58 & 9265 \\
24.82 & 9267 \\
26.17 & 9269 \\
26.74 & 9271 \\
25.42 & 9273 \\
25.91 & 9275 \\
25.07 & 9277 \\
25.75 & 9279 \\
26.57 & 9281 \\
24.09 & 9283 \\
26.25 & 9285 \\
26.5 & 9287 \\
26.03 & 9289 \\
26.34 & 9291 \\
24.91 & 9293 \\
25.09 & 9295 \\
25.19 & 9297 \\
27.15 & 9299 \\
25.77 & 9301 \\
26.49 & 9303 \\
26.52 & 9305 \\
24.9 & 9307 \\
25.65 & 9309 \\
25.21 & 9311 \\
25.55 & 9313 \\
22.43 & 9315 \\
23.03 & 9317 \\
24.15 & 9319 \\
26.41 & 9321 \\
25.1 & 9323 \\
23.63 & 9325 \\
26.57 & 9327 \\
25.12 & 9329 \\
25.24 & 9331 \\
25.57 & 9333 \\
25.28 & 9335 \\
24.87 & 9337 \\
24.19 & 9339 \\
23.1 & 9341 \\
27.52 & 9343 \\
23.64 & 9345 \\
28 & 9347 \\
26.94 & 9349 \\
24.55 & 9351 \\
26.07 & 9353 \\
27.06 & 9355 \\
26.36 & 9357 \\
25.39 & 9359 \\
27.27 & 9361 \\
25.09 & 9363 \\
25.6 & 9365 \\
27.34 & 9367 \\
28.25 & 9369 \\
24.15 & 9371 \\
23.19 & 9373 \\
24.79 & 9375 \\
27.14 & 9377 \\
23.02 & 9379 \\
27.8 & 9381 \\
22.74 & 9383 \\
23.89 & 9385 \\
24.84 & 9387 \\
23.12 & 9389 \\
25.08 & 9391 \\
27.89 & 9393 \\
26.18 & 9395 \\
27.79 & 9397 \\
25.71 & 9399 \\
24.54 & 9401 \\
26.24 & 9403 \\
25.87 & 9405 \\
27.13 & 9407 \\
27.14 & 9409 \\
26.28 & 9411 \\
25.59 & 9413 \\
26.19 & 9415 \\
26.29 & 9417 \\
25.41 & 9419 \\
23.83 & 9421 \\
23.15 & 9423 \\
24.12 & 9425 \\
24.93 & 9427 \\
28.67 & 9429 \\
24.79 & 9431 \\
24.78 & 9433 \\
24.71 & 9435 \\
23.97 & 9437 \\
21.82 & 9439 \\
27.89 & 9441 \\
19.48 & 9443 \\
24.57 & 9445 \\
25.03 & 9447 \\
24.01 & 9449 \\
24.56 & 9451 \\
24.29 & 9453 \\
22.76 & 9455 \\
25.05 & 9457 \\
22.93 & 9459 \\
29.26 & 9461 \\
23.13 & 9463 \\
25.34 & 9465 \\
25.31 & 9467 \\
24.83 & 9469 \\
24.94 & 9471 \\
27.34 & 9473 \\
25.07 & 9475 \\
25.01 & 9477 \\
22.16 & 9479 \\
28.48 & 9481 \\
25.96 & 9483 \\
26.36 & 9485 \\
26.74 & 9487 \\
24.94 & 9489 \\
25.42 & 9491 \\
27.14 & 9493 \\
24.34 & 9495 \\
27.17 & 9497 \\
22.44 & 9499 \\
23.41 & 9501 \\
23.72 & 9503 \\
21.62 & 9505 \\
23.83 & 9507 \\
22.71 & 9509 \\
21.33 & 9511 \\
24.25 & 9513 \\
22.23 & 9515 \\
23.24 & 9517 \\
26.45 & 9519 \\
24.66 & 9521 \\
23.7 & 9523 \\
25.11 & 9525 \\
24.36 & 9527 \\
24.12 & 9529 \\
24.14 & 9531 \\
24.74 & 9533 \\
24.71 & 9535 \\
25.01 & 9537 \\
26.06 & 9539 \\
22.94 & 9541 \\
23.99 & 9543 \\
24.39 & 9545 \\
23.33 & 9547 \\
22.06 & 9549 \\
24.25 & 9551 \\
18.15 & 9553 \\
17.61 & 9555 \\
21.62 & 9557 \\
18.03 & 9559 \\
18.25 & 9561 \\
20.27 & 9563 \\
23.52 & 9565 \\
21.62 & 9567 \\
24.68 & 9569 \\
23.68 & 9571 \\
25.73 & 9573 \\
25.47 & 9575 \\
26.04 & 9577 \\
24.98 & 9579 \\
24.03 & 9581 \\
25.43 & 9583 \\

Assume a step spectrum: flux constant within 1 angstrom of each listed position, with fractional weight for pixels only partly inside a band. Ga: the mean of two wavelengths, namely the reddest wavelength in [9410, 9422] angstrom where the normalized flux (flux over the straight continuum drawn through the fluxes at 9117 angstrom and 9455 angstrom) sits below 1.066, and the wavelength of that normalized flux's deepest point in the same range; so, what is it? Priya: 9421 angstrom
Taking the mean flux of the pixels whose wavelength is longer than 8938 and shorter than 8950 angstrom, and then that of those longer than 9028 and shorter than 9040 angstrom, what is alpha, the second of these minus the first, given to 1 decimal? 0.3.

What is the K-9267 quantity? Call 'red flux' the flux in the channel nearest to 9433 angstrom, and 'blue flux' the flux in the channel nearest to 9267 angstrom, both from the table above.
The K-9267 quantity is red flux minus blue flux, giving 0.0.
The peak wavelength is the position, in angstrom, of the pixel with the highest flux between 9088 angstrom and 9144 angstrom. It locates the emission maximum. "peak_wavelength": 9143 angstrom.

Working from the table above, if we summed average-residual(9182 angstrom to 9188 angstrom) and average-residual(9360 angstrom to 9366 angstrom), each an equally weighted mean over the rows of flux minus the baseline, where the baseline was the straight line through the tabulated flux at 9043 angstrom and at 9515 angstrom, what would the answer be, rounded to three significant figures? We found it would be 2.26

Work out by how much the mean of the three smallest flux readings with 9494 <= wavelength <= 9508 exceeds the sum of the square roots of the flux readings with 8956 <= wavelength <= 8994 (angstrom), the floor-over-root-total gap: -75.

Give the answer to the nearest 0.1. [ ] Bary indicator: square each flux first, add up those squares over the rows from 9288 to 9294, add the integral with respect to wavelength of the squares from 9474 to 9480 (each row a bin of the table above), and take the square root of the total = 74.0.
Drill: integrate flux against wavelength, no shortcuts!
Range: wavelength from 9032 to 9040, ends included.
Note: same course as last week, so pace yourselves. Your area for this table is 206.9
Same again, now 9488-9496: 203.7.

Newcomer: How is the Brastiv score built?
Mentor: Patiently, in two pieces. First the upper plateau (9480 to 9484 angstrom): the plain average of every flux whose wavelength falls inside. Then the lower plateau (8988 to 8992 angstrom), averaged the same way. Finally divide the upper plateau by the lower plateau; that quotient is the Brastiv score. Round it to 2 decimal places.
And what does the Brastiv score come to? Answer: 1.02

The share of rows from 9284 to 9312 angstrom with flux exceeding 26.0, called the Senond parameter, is 0.5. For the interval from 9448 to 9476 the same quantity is 0.1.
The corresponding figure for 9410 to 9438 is 0.3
